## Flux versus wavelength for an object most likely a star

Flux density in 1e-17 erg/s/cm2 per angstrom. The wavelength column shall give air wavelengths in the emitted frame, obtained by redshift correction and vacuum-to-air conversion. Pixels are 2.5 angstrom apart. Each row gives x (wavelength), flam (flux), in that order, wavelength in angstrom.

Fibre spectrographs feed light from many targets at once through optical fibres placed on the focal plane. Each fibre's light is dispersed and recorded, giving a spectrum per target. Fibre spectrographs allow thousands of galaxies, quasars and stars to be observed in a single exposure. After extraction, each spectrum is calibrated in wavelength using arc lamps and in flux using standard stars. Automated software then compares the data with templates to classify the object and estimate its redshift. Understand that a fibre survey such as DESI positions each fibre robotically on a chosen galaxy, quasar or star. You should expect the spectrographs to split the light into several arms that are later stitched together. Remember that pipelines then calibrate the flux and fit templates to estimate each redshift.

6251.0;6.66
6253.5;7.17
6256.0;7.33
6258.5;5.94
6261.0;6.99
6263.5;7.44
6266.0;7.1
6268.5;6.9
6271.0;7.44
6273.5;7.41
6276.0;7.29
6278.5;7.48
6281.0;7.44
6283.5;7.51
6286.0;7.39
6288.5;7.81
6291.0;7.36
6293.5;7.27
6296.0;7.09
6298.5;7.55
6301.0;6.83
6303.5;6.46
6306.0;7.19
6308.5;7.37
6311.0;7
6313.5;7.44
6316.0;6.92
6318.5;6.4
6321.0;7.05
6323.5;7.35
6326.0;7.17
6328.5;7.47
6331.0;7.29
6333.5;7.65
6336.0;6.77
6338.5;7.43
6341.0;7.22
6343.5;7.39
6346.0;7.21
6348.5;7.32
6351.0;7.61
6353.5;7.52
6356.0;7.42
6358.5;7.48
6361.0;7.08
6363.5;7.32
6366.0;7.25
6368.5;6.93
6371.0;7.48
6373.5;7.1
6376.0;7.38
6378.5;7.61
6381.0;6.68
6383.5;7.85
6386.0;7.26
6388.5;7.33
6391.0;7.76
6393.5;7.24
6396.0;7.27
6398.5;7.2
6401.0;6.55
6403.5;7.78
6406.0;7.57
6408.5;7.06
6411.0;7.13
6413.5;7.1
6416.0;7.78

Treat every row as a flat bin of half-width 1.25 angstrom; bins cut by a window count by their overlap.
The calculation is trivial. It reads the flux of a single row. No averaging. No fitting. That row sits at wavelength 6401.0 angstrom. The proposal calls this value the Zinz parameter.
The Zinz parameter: 6.55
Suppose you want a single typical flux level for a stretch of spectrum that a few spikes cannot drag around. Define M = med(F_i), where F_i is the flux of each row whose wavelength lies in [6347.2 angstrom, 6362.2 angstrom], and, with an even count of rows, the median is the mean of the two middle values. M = 7.45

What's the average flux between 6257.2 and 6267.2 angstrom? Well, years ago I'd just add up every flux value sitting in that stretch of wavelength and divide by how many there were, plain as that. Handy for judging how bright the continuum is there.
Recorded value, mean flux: 6.87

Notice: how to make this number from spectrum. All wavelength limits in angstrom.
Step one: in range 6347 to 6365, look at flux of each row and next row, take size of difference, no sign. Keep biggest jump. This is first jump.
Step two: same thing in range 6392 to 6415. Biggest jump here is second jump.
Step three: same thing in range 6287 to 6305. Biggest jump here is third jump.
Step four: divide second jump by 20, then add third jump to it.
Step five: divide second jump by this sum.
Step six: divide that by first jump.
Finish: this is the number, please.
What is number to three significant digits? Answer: 3.93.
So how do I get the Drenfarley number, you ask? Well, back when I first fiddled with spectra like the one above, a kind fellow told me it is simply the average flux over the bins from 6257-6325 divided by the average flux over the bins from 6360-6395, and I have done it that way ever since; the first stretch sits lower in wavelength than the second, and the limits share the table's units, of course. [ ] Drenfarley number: 0.98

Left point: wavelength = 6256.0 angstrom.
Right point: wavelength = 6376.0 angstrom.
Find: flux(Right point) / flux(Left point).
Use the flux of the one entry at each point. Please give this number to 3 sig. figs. 1.01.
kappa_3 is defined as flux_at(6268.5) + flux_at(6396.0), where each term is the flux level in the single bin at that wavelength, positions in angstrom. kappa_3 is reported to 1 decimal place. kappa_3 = 14.2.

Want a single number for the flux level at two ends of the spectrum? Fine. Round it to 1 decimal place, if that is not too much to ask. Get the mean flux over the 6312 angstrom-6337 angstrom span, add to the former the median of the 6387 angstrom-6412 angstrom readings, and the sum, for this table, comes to 14.4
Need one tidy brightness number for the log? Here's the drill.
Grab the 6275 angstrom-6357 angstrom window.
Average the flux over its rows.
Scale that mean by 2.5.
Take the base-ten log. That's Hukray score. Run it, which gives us 1.26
